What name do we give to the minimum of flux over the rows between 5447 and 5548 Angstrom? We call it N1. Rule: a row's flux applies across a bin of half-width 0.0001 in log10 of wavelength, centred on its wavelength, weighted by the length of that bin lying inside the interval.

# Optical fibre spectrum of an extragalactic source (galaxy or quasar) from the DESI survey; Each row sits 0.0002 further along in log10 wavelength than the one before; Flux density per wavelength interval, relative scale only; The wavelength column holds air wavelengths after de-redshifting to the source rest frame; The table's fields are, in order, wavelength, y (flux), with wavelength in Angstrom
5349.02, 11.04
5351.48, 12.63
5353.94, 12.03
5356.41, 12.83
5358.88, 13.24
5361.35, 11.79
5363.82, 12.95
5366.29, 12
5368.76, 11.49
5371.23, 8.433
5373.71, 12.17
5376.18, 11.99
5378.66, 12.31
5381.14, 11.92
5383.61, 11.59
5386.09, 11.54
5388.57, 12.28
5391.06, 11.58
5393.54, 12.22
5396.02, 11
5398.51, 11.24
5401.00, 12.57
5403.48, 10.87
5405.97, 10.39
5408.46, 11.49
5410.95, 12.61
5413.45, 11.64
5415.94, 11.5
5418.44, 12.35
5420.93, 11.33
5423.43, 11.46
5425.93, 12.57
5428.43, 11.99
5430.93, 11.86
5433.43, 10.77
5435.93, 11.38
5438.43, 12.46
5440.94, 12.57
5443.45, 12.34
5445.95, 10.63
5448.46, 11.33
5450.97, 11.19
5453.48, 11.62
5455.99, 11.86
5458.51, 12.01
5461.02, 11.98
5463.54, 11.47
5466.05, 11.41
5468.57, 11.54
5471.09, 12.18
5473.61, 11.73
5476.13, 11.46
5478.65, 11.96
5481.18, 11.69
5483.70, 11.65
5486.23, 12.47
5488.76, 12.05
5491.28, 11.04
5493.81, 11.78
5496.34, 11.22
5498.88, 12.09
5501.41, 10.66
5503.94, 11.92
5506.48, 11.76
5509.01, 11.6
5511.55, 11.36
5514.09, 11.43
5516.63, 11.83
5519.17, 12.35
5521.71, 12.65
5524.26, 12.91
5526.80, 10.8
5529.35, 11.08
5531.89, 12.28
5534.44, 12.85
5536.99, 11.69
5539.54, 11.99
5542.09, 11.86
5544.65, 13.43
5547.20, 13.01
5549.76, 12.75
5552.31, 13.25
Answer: 10.66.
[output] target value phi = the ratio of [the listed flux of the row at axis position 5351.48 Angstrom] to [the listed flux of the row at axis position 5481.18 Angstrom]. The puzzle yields 1.08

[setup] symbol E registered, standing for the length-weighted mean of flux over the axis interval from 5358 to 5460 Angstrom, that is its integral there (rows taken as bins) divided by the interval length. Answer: 11.7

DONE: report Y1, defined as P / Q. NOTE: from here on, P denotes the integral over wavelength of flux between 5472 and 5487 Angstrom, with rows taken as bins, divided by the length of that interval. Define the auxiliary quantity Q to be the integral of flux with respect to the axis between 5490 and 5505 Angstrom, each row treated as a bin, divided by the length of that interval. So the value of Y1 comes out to 1.03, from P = 11.8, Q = 11.5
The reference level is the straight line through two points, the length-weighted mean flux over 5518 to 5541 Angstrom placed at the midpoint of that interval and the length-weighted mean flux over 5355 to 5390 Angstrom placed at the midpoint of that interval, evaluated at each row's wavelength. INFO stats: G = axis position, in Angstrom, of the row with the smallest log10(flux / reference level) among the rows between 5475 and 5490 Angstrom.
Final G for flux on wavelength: 5476.13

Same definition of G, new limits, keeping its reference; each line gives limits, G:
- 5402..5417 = 5405.97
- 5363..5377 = 5371.23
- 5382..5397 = 5396.02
